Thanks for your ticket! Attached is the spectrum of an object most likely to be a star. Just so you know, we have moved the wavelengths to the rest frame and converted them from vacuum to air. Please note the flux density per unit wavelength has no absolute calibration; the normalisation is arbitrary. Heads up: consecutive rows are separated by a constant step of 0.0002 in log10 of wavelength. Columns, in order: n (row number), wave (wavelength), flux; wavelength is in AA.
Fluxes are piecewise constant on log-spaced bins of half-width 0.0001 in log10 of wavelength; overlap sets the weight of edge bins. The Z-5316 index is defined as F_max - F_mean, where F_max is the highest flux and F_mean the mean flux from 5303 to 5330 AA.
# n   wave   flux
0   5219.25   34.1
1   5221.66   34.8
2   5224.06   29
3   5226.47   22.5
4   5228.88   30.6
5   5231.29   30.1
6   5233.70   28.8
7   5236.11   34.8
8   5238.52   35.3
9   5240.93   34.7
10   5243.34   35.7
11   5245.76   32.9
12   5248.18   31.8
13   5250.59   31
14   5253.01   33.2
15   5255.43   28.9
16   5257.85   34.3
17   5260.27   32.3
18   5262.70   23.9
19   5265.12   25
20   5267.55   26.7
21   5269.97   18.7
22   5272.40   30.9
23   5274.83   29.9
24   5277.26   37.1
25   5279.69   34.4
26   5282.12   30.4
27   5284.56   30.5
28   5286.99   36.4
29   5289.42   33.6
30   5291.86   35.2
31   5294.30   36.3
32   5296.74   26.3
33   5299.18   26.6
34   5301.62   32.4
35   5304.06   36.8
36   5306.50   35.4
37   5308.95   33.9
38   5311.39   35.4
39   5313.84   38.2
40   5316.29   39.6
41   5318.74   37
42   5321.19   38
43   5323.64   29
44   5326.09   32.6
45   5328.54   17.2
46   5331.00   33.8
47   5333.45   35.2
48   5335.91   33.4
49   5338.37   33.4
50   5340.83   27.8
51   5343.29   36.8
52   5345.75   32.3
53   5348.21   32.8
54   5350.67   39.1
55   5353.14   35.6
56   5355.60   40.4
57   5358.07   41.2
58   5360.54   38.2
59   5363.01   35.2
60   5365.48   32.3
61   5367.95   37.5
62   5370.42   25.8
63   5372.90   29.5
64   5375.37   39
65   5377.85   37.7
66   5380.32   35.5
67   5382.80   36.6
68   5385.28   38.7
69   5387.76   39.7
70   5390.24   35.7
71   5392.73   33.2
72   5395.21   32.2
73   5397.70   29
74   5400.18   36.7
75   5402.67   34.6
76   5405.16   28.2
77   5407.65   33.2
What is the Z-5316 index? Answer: 5.7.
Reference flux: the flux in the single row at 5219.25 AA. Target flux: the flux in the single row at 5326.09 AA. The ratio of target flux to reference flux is 0.96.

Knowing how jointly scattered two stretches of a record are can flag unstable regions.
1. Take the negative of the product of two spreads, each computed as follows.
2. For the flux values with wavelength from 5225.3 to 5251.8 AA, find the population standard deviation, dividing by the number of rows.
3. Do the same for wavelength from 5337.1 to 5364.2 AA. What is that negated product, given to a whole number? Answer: -14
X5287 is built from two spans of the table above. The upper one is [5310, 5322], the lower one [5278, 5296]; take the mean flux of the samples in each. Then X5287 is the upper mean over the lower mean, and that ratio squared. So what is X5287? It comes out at 1.24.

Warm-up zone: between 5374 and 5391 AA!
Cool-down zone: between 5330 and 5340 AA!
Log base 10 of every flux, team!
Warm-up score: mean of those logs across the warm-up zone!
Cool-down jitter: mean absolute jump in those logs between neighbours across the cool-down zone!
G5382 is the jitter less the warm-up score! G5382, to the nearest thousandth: -1.561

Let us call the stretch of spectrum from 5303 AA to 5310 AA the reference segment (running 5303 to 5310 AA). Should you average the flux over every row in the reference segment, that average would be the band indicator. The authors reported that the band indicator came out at 35.4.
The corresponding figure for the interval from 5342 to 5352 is 35.2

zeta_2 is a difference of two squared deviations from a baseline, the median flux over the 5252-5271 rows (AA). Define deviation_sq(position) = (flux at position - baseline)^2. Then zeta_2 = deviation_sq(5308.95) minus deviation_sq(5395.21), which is 18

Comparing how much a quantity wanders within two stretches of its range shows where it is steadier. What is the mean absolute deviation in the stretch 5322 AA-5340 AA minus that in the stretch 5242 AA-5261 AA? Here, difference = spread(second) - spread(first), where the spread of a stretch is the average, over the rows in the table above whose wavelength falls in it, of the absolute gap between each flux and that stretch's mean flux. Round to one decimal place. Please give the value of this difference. 2.8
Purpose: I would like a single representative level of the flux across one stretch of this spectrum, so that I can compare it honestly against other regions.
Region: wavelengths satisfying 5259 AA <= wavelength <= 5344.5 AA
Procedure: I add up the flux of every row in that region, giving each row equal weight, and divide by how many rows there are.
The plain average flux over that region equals 32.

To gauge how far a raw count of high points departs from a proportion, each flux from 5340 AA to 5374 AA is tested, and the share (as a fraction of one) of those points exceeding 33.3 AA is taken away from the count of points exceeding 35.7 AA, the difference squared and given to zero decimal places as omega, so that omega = 29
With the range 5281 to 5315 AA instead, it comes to 11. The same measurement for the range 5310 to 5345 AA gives 18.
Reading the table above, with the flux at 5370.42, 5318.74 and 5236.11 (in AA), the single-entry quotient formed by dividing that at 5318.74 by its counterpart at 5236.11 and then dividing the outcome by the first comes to 0.041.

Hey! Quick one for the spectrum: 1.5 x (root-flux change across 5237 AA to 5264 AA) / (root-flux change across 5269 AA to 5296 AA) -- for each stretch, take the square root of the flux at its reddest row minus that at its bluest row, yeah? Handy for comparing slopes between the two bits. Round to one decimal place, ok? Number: -0.9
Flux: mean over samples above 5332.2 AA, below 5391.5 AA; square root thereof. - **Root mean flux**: 5.95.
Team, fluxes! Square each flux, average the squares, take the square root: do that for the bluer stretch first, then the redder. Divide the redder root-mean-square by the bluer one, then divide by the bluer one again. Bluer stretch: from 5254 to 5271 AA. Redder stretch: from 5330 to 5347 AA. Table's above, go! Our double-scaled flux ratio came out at 0.0439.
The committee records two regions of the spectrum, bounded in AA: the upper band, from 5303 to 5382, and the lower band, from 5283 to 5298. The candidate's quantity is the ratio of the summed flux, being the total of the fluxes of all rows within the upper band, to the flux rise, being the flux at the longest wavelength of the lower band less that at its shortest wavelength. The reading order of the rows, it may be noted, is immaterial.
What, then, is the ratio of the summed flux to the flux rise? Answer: -263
